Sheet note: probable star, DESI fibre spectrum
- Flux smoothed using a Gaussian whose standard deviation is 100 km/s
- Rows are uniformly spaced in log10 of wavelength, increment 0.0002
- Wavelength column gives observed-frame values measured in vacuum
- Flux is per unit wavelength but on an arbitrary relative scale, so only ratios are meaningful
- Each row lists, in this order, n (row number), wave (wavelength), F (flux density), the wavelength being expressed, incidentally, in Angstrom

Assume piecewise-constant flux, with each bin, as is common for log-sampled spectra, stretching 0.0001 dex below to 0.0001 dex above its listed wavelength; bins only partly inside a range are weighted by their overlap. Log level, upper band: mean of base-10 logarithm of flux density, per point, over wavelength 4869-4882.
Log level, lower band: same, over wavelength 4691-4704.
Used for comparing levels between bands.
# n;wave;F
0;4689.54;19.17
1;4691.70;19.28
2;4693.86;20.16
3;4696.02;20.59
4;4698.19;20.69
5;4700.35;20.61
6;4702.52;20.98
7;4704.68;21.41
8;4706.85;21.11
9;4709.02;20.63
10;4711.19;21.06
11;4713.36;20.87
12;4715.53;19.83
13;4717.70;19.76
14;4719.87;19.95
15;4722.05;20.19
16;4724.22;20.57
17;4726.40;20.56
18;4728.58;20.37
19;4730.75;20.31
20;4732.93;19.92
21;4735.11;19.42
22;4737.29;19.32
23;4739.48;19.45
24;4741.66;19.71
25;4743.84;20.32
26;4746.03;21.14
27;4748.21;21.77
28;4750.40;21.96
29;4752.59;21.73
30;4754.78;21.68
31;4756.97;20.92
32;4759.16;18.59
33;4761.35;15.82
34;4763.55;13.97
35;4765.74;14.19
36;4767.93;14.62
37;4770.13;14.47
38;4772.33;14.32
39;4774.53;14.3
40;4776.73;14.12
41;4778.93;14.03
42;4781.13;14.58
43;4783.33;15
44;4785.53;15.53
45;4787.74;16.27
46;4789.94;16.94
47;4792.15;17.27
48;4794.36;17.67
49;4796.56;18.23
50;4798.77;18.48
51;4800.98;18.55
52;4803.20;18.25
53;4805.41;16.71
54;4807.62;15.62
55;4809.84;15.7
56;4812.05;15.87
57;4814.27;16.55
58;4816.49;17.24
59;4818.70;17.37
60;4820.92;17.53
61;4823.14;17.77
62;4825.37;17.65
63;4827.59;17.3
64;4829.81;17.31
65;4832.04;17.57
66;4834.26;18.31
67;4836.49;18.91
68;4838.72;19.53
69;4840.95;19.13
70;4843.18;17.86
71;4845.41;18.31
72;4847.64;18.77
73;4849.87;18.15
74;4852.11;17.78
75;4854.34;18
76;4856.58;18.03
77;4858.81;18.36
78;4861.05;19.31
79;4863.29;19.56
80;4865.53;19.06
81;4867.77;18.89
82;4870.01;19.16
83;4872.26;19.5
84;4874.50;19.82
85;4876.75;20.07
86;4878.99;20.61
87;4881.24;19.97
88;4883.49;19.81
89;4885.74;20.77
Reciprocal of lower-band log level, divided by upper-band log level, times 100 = 59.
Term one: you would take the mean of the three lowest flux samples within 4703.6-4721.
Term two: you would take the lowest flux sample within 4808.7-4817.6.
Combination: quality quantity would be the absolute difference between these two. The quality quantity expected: 4.1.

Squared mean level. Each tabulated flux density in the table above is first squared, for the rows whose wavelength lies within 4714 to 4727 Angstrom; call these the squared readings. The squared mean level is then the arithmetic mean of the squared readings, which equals 406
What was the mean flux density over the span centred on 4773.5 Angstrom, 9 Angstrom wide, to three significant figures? 14.3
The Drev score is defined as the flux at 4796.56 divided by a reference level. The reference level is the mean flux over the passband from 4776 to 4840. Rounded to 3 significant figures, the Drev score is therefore 1.07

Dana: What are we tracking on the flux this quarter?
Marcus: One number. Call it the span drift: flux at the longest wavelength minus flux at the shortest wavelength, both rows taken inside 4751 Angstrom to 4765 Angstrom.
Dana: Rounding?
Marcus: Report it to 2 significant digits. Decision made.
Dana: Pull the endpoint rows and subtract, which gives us -7.8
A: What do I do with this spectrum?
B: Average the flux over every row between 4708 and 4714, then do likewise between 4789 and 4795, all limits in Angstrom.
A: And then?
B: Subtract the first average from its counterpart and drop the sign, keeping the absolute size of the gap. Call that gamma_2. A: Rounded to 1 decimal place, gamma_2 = 3.6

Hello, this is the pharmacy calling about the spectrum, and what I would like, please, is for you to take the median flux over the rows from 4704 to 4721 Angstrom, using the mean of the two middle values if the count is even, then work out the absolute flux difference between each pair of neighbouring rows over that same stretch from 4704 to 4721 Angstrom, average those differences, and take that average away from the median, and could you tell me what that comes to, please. 20.4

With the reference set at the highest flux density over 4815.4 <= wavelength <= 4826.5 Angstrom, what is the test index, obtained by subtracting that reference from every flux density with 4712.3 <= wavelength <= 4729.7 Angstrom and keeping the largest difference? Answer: 3.1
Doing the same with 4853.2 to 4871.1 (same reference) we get 1.8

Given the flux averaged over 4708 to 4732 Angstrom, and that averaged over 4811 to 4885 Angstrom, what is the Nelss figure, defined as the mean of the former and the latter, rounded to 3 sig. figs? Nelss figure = 19.4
